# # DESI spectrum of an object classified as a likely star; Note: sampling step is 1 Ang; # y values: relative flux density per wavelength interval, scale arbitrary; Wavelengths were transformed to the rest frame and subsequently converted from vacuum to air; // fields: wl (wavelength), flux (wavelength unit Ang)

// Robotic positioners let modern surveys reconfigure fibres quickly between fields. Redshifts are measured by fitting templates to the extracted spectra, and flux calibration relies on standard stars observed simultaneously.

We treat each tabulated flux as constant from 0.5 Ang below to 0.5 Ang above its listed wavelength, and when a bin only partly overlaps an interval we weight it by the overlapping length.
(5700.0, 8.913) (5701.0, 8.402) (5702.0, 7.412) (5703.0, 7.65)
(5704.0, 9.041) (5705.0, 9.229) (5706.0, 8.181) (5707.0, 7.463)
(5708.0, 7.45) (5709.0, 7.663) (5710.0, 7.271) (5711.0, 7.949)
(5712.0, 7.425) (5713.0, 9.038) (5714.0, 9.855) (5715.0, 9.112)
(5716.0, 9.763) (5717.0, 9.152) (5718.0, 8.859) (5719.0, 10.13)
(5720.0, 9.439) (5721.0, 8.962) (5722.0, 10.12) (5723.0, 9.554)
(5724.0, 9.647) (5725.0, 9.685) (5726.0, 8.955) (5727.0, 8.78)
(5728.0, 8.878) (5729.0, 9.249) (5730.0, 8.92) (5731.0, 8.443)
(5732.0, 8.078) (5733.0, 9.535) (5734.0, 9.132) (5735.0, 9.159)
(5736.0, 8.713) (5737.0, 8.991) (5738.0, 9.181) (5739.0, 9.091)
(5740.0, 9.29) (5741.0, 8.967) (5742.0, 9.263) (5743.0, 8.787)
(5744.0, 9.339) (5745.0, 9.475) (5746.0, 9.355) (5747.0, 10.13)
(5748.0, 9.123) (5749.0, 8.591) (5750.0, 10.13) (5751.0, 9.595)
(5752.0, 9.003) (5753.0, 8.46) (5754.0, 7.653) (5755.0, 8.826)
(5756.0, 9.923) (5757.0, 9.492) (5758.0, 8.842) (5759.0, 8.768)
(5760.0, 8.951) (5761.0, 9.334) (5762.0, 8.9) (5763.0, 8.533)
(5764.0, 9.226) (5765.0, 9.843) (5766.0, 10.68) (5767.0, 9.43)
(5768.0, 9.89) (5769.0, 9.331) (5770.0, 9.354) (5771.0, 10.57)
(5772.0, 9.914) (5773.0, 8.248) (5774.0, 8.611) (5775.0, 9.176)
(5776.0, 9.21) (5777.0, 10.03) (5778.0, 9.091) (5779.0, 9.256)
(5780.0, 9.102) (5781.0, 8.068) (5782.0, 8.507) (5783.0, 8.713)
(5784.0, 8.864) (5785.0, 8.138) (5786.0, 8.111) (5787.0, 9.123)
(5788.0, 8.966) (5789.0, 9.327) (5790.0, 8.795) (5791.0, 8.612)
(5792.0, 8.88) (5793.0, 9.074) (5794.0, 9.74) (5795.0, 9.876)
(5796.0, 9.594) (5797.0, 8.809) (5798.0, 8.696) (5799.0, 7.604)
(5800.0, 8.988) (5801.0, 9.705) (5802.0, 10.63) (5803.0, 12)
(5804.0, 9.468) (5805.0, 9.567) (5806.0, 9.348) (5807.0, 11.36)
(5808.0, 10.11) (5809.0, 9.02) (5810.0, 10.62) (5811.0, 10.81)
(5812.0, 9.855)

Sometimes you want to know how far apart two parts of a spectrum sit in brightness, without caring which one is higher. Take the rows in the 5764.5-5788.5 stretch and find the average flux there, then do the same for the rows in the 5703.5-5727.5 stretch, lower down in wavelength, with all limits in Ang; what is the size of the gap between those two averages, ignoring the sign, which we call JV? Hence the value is 0.31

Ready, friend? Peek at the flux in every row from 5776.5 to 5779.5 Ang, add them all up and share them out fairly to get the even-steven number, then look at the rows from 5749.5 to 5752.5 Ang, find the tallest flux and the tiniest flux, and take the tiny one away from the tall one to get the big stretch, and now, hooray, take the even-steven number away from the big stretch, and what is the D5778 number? -8.33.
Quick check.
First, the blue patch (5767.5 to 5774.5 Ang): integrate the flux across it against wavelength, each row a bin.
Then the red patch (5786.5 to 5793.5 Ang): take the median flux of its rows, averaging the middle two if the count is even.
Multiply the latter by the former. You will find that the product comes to 591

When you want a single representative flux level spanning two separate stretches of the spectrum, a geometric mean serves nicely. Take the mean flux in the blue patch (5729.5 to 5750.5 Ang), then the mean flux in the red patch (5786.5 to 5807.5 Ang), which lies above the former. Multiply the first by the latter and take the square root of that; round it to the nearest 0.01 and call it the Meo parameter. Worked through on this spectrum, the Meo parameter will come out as 9.28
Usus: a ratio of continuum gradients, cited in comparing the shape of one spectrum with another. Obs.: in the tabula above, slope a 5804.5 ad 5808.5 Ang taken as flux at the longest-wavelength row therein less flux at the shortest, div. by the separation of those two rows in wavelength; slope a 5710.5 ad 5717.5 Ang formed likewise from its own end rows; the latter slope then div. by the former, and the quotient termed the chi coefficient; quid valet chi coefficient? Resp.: 1.1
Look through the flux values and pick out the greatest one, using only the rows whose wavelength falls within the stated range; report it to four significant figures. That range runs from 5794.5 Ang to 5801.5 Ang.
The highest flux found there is 9.876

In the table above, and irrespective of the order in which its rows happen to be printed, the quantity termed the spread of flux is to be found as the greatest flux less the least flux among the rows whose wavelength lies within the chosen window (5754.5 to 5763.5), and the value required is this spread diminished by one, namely 0.39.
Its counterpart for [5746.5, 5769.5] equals 2.03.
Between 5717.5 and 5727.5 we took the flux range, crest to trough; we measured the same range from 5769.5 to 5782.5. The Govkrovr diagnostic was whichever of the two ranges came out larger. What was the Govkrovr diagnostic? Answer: 2.5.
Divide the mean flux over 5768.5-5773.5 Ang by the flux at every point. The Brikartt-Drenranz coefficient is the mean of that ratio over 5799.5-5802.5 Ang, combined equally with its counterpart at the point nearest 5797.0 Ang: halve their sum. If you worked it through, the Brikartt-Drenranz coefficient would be 1.03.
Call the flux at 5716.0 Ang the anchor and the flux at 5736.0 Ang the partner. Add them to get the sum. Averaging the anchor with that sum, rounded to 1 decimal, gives 14.1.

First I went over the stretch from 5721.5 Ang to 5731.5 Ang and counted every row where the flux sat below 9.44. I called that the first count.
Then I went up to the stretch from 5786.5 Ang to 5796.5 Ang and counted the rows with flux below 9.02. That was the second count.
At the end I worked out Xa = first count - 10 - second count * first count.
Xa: -28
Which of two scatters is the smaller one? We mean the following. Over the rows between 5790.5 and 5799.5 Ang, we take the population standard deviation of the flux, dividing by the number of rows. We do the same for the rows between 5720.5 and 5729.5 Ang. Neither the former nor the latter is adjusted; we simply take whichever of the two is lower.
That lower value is 0.43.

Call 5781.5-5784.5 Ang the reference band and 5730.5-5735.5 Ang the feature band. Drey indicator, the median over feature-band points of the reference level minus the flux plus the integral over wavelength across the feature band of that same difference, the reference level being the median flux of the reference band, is -1.2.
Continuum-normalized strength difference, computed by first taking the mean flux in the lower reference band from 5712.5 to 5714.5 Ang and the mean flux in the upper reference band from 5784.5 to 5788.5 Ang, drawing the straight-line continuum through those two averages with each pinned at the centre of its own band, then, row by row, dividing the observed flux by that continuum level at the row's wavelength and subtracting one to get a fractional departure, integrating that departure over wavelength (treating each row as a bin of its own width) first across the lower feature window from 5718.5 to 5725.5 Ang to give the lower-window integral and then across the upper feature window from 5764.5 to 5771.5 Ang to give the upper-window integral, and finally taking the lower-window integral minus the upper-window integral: -0.6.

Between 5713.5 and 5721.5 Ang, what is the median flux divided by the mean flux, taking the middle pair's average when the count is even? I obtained 0.99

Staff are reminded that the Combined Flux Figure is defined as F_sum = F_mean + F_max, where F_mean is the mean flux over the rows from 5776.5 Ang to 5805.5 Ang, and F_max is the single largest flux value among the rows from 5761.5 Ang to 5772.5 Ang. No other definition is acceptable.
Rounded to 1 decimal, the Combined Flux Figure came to 19.8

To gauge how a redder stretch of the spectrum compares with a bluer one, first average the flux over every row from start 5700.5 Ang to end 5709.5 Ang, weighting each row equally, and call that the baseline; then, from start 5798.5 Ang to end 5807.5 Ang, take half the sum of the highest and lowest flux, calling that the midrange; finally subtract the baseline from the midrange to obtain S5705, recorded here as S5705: 1.7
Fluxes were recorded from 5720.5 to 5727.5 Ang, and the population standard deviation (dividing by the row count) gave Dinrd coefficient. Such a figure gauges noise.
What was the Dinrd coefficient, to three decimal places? 0.456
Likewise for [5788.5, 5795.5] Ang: 0.446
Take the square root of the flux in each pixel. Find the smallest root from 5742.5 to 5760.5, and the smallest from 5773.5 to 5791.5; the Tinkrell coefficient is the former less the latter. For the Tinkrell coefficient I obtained -0.07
